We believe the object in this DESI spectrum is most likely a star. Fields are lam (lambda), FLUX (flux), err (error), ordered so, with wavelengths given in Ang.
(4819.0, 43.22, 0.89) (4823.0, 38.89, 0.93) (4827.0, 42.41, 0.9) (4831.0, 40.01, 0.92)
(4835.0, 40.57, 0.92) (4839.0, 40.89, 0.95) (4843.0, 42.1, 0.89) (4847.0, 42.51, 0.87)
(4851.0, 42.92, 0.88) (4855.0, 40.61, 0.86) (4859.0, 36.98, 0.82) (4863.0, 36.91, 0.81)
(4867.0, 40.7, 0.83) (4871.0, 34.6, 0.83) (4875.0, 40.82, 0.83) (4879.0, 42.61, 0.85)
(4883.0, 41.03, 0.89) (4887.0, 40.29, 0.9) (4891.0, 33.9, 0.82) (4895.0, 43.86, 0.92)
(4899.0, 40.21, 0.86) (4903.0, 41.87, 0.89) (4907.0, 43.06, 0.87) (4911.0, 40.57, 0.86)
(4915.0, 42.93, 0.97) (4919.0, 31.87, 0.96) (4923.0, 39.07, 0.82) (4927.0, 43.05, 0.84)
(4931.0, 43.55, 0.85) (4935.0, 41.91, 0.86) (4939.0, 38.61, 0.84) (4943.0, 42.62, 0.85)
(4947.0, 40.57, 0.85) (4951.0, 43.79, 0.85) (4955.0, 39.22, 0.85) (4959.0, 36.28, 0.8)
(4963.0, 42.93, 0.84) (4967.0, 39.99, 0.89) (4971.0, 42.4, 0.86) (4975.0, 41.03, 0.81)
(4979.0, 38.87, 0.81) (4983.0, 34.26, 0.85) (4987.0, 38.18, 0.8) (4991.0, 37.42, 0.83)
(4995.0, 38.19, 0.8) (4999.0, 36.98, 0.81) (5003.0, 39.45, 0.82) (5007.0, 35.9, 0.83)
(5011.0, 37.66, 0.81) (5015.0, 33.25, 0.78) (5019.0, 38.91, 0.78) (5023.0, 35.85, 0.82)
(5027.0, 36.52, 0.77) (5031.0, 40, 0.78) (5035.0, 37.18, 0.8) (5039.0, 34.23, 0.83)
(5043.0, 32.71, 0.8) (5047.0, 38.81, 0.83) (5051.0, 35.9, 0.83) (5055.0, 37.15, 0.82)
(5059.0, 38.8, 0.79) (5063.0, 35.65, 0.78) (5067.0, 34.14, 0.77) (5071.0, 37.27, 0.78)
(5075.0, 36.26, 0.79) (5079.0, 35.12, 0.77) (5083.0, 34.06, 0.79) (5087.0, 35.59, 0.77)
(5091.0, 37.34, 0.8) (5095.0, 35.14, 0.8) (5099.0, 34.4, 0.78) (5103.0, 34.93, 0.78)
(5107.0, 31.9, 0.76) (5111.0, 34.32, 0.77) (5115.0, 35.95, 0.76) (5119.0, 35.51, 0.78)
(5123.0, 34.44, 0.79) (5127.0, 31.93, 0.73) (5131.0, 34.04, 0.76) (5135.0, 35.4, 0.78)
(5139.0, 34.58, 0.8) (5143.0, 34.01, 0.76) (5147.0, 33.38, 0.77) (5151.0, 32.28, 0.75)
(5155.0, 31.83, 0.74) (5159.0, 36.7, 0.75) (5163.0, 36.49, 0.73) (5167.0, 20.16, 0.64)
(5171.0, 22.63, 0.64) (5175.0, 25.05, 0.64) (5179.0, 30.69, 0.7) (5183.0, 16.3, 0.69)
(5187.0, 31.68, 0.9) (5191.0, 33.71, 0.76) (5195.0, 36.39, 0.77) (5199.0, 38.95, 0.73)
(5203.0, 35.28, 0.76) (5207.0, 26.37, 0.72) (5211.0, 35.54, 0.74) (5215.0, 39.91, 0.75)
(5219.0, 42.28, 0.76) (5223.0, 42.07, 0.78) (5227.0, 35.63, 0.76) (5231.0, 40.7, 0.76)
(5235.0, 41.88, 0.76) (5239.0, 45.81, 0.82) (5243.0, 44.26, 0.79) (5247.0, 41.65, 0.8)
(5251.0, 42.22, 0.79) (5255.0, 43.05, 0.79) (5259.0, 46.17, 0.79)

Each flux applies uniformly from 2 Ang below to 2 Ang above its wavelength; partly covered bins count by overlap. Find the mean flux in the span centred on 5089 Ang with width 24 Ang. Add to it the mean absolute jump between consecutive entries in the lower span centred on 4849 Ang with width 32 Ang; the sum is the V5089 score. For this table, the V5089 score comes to 36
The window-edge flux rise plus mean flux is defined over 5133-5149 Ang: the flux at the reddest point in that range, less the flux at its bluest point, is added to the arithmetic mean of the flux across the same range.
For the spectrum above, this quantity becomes 32.3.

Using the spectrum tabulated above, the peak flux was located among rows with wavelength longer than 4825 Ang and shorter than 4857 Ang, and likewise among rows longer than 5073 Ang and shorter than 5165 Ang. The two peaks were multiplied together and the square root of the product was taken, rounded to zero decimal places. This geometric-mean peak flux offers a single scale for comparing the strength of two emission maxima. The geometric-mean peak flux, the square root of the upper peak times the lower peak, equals 40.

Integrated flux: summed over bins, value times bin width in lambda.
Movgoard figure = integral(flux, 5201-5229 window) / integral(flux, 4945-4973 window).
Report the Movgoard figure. 0.90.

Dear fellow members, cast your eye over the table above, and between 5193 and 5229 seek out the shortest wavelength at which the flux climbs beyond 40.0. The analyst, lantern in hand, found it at 5219.0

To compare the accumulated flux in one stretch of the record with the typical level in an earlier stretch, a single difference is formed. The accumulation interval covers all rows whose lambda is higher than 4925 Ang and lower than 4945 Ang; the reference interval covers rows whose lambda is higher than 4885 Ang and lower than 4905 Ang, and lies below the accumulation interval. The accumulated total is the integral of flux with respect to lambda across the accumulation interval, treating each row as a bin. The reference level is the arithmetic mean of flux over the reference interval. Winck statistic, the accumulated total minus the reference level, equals 799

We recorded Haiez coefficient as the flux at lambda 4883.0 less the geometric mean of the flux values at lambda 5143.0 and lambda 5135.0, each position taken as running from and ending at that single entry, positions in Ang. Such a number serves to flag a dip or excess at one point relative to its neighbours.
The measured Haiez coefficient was 6.3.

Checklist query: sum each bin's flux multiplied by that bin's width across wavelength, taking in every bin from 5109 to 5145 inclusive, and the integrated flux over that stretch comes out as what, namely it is 1241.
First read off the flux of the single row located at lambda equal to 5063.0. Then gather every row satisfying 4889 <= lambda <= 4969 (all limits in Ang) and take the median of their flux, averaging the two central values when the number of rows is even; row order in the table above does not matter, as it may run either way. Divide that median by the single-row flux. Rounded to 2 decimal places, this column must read 1.16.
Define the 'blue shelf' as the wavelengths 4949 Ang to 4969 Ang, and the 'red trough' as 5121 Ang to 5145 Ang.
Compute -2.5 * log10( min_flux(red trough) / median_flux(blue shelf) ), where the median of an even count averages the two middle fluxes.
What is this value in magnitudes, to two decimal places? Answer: 0.24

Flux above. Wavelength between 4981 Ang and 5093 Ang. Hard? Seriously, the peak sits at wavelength 5031.0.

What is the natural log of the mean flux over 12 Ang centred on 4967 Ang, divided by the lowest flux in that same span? 0.044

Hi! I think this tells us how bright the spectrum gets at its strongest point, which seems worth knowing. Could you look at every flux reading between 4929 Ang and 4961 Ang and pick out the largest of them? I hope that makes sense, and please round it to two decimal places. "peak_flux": 43.79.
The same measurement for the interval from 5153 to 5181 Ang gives 36.70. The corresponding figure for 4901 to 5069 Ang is 43.79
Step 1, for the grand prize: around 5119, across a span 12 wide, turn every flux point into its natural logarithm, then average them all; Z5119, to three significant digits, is 3.56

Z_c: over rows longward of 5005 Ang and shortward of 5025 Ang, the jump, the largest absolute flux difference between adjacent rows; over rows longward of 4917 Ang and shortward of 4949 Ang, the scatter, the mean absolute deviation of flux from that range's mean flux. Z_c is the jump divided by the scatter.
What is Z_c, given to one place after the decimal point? 2.1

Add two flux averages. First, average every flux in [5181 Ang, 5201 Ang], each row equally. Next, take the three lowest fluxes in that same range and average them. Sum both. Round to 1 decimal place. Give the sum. 58.6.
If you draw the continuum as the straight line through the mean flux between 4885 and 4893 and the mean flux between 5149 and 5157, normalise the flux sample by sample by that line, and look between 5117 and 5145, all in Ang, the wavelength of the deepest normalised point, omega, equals 5127.0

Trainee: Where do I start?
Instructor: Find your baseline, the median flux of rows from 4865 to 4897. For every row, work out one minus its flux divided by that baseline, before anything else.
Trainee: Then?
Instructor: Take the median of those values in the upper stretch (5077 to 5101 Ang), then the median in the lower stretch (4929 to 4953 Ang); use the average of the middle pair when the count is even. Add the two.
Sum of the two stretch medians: 0.101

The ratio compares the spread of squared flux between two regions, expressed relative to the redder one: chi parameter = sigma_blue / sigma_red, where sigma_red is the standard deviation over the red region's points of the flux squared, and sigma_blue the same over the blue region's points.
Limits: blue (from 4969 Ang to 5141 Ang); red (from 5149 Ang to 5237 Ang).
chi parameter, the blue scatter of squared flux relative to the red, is 0.4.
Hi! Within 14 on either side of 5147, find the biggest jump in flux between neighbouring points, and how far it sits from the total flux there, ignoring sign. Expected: 233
